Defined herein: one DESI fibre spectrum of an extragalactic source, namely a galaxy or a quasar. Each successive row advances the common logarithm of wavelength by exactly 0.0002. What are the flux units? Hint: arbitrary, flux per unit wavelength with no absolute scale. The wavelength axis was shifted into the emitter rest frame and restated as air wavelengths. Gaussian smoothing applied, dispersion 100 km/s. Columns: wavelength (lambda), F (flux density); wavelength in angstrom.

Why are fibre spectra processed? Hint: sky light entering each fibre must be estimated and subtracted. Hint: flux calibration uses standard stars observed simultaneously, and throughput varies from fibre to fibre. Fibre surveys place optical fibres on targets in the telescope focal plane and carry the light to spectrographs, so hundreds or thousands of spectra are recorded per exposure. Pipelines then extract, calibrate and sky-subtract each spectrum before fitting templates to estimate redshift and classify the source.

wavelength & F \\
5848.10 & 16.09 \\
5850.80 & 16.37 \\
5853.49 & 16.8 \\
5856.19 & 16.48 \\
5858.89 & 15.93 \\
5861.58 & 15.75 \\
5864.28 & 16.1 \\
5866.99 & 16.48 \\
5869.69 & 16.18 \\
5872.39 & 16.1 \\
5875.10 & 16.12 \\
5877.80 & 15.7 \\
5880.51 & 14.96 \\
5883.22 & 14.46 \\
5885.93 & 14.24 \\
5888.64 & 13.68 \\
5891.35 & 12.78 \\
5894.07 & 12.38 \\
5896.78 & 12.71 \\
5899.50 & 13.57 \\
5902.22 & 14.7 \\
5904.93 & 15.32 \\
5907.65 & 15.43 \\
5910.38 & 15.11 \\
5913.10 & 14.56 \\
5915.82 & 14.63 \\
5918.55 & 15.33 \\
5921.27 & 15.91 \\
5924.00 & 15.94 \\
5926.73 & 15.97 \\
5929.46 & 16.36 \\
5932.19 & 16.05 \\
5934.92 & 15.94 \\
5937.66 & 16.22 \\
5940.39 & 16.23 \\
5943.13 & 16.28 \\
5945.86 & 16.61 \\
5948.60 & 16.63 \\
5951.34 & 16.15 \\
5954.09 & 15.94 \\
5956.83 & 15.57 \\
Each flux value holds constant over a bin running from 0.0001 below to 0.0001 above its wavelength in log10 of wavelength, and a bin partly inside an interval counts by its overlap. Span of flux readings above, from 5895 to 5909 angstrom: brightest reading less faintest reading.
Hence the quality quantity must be 2.7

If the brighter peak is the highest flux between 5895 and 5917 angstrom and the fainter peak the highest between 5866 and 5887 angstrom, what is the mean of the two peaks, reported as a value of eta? 16.0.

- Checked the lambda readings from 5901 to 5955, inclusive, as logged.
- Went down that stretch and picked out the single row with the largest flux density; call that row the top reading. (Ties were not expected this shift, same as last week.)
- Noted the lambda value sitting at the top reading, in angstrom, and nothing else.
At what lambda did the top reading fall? 5948.60 angstrom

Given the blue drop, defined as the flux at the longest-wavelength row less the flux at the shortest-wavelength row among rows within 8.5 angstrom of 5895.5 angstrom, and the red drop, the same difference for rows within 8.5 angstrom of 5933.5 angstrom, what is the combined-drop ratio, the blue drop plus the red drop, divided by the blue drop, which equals 1.25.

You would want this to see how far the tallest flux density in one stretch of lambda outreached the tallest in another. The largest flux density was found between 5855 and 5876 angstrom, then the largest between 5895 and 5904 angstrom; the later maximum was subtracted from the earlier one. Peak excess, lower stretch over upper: 1.8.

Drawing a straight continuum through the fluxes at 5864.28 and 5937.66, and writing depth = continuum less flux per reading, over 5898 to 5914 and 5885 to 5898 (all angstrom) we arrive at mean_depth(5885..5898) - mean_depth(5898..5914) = 1.6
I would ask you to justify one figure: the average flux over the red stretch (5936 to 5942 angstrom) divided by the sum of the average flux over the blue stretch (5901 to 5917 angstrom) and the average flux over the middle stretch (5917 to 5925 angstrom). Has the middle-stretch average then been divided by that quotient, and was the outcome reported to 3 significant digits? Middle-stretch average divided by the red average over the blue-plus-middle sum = 29.7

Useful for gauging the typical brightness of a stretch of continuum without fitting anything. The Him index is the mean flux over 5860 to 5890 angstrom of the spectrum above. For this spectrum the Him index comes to 15.4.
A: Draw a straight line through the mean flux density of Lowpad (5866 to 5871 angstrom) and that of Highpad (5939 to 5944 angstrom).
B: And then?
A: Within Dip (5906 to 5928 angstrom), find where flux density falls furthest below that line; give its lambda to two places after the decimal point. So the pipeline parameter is 5913.10 angstrom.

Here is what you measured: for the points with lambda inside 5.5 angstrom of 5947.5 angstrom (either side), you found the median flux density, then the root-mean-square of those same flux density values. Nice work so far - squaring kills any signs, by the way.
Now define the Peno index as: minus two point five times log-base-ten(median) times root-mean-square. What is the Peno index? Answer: -50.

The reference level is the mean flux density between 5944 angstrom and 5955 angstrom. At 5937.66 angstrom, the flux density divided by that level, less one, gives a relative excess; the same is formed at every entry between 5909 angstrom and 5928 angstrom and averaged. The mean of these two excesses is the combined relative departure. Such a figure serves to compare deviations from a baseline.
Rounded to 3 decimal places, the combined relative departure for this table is -0.034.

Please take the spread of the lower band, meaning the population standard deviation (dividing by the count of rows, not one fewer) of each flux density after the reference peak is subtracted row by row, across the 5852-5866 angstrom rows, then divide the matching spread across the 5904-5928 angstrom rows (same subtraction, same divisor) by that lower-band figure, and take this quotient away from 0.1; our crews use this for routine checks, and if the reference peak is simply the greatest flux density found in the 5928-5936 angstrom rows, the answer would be -1.2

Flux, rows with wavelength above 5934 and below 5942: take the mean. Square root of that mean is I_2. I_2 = 4.02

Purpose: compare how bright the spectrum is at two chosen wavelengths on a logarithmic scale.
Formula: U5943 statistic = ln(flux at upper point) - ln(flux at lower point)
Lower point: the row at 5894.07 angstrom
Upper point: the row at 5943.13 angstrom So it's 0.27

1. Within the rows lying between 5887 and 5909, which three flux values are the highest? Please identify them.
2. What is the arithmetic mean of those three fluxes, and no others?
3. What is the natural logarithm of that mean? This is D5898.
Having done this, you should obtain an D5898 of 2.72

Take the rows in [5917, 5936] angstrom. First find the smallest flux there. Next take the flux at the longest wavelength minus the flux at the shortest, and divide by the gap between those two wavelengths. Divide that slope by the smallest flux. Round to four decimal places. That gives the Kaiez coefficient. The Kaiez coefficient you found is 0.0024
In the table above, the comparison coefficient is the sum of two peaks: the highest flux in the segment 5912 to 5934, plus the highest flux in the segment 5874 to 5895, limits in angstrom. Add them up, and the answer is 32.5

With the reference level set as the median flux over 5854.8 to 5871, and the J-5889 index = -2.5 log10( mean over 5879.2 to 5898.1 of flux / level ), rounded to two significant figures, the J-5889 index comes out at 0.19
